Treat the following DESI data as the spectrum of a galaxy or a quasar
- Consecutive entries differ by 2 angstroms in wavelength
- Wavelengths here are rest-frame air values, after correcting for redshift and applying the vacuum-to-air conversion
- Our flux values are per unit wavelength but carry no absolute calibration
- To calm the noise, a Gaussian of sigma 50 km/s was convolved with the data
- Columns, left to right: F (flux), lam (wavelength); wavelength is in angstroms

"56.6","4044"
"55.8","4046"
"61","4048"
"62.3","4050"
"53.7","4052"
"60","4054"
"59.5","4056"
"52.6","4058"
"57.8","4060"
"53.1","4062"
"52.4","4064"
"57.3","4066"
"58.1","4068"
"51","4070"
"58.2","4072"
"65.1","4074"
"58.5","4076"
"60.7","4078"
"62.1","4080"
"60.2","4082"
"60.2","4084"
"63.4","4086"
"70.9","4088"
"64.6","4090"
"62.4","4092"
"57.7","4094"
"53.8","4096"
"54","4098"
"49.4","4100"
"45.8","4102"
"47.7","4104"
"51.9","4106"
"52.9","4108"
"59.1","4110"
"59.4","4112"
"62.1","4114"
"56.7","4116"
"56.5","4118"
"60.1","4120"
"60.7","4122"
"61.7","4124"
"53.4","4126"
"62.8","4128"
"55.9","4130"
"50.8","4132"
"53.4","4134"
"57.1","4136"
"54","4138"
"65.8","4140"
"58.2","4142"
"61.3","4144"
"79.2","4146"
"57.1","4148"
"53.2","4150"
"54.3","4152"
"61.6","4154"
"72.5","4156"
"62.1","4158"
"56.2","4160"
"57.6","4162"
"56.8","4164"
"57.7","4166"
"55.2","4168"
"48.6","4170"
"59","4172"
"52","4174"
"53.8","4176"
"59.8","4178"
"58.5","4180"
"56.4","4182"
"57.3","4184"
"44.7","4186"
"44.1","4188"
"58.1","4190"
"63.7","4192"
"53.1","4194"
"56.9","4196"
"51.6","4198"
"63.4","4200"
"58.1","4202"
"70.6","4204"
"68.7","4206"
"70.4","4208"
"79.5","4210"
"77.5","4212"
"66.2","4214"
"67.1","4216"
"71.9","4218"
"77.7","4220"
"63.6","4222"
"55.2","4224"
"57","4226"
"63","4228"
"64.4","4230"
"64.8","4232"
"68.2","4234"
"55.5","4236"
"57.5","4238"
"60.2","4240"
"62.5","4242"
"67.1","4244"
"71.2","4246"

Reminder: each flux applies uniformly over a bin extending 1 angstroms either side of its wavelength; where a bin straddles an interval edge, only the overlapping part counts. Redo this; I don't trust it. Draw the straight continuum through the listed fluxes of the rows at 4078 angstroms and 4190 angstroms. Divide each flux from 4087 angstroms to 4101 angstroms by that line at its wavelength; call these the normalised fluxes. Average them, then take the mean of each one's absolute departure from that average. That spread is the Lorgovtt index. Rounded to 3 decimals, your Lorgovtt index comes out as 0.098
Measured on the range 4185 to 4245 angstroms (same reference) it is 0.118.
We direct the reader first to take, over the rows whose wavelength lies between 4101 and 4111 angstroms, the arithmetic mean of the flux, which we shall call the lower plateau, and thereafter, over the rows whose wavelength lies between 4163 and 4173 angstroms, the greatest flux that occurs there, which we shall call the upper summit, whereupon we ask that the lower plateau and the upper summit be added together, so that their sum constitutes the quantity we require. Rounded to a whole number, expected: 110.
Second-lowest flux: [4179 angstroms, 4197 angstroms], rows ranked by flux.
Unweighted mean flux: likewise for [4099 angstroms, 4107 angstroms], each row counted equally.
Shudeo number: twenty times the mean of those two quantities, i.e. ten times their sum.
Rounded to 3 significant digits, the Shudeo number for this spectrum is 934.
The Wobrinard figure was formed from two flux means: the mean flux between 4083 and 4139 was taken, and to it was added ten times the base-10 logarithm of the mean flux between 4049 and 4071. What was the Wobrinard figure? 75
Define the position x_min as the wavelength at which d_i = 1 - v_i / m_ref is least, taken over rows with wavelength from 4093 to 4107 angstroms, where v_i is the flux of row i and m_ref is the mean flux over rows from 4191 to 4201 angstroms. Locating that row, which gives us 4094 angstroms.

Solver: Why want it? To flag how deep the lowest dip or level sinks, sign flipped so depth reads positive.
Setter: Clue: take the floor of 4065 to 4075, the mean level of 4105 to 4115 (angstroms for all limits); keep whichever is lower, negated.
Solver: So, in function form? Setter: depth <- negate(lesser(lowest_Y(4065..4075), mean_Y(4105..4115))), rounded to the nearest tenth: -51.0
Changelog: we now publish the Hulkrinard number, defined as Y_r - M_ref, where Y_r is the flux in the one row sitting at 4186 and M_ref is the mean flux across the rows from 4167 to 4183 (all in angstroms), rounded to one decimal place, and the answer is -10.7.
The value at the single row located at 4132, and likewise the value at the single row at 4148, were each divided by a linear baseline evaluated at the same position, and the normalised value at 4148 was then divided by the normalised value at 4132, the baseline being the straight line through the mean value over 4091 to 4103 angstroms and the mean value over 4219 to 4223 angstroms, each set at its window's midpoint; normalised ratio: 1.08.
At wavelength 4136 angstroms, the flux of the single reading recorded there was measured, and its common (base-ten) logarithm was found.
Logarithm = 1.757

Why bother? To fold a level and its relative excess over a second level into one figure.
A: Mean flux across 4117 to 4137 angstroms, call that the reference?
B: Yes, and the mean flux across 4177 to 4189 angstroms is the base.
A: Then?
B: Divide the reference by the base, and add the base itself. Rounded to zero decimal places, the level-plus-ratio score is 55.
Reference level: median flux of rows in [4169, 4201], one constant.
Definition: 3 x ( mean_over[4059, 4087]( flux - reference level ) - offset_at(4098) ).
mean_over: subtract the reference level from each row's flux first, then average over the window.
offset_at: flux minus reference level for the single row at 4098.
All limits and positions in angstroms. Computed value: 13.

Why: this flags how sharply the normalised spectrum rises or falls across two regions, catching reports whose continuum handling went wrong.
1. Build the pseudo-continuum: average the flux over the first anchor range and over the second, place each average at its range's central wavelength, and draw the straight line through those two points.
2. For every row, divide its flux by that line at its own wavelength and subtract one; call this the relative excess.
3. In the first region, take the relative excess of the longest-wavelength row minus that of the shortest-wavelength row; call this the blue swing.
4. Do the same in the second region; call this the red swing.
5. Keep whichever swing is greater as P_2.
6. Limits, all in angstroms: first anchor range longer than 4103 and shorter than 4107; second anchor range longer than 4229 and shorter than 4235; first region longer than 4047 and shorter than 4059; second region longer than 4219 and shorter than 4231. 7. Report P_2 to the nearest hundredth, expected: -0.23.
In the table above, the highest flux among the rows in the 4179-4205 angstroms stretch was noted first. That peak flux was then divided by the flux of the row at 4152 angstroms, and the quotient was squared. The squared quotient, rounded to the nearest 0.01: 1.69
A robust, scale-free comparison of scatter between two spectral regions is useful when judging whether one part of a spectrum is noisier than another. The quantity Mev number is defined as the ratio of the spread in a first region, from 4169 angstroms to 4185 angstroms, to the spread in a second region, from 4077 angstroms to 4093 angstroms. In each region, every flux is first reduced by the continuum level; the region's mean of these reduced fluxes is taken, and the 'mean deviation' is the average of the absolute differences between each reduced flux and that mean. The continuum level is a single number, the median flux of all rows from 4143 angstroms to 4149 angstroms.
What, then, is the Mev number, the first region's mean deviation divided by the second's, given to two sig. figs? 1.3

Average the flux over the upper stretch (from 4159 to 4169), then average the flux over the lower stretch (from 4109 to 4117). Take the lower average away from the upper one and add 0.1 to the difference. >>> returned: -2.5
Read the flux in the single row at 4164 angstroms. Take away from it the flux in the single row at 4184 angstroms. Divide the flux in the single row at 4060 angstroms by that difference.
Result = -116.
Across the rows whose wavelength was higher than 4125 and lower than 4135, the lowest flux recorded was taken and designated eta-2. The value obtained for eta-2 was 50.8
